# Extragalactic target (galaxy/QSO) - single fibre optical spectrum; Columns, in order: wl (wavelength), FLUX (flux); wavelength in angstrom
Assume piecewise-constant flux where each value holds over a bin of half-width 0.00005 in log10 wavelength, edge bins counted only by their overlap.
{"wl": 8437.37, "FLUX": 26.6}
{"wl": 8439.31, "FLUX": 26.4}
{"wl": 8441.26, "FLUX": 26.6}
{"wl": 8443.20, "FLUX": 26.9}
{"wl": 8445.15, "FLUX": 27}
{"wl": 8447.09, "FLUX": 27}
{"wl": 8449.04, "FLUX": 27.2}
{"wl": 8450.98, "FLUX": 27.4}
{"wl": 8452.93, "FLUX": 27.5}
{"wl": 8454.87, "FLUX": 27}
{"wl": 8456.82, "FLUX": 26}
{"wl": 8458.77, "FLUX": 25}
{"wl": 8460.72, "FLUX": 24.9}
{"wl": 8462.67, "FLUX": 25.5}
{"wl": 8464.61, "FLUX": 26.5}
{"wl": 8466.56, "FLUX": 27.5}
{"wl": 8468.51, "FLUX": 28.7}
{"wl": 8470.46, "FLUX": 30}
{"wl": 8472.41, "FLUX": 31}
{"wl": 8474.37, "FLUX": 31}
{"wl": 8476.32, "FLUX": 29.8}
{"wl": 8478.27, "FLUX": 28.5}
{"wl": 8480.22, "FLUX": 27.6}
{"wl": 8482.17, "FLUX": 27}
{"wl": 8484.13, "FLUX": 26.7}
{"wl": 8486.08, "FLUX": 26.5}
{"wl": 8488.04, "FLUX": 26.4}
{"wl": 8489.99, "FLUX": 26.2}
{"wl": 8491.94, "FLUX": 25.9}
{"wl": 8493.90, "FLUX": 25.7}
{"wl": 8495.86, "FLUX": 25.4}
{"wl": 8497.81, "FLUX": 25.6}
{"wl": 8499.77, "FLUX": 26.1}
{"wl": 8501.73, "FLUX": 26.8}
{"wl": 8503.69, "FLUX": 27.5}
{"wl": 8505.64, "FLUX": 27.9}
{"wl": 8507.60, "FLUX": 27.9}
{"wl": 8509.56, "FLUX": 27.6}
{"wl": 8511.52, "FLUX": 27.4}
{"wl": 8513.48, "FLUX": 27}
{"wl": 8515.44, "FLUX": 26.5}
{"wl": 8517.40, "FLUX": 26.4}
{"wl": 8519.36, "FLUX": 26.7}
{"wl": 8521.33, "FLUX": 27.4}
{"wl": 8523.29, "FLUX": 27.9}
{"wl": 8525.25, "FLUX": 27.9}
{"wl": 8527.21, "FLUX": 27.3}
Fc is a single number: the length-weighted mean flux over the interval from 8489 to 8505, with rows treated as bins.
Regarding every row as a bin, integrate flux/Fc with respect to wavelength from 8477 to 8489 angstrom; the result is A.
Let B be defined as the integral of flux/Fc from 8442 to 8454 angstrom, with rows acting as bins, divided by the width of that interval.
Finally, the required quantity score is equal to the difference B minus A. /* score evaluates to -11.4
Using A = 12.4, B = 1.04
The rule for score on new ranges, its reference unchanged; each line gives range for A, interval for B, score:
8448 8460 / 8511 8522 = -11.2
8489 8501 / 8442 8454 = -10.8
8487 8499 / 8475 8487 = -10.8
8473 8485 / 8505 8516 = -12.0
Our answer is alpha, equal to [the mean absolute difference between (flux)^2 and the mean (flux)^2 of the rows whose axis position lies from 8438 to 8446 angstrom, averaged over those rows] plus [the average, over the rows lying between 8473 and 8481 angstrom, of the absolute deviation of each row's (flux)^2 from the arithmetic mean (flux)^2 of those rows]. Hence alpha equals 81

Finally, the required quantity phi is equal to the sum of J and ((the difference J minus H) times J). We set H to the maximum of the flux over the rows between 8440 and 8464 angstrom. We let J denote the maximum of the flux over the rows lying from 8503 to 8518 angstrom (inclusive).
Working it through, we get 39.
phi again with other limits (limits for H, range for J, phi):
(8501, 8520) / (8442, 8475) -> 127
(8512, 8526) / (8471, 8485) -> 127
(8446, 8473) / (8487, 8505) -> -69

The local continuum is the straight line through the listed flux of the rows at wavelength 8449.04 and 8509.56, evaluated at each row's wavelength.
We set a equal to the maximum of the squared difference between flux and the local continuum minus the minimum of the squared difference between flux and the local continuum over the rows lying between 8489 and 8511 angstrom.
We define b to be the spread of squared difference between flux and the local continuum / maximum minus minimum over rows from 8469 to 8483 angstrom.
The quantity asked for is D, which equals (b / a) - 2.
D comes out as 0.98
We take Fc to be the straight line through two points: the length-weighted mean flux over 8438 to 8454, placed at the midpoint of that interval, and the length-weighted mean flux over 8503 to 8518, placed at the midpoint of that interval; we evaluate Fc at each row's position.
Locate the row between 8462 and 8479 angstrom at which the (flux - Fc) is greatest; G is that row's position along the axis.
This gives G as 8472.41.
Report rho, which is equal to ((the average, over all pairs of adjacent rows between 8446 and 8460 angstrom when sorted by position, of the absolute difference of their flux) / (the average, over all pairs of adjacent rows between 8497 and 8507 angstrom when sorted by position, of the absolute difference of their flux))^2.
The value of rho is 0.8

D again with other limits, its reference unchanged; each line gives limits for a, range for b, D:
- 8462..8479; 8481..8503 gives -1.68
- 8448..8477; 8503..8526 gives -1.88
